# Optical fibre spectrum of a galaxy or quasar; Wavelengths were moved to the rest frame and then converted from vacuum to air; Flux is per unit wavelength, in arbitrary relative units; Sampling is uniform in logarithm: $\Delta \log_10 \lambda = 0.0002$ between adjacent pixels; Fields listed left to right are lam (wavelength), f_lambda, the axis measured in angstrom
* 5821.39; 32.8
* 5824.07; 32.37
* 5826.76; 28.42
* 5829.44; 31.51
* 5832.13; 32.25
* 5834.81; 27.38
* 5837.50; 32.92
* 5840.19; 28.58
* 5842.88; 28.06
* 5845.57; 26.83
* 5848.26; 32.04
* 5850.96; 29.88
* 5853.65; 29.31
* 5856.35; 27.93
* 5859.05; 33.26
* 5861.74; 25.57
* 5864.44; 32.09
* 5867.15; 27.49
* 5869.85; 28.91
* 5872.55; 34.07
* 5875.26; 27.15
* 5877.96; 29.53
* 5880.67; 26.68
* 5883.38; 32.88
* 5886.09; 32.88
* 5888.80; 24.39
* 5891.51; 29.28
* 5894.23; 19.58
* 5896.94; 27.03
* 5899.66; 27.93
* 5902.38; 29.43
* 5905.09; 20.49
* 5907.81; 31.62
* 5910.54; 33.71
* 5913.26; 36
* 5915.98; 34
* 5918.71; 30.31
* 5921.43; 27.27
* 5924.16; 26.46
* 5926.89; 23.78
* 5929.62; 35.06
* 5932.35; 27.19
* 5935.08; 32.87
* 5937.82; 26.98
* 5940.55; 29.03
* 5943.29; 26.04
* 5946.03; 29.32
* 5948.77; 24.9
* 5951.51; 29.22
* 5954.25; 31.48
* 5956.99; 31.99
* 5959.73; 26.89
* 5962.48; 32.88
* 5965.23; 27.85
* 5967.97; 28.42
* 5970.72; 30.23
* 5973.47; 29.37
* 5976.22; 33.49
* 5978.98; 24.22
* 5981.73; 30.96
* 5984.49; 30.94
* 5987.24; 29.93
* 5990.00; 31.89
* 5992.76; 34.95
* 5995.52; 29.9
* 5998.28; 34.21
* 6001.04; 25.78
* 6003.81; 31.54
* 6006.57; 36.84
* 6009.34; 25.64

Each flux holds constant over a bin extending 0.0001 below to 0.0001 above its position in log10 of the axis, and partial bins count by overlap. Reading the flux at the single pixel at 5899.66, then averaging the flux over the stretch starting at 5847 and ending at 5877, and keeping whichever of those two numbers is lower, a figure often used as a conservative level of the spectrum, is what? 27.9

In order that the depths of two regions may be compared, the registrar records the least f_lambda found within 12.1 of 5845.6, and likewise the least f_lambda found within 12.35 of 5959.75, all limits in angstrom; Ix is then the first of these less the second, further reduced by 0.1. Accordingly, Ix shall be 1.8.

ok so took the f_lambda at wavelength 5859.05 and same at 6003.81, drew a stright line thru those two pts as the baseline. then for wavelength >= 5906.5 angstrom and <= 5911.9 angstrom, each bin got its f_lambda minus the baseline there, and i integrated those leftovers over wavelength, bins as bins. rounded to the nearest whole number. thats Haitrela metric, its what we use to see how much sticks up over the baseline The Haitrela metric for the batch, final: 0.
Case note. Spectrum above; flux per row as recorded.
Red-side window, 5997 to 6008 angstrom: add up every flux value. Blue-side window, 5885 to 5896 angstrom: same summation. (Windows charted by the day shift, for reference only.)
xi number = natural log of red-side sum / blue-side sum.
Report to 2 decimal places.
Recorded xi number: 0.19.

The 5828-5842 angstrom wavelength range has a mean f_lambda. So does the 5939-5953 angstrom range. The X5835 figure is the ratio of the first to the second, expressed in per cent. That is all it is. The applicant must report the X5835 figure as 110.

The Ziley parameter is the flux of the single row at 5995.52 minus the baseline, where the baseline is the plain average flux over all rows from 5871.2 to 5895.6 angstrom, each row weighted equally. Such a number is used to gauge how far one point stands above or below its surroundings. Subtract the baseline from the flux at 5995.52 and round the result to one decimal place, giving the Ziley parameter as 1.4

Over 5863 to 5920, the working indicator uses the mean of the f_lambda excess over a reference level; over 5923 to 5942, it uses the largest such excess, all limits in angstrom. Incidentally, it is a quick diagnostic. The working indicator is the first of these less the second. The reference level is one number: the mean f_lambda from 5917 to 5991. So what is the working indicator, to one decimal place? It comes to -5.8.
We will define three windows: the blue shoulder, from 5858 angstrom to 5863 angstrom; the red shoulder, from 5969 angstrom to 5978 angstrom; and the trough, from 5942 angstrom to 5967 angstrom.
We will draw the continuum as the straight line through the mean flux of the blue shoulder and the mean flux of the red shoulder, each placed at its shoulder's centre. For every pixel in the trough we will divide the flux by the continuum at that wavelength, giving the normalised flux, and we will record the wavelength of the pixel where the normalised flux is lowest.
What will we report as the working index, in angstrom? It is 5948.77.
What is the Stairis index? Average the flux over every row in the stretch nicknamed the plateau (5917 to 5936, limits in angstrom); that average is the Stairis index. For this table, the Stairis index 29.0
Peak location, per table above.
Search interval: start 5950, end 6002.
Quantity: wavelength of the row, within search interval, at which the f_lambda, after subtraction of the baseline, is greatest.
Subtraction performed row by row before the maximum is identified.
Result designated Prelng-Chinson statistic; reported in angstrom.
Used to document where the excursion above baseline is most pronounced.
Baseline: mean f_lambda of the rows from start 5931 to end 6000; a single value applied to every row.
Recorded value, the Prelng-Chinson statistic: 5992.76 angstrom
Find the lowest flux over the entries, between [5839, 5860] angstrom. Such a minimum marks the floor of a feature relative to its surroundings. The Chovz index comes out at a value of 26.83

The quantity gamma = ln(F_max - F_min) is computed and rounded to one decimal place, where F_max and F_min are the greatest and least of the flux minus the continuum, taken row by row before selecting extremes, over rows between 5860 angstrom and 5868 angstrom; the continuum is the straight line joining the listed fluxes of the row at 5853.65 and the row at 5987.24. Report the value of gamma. 1.9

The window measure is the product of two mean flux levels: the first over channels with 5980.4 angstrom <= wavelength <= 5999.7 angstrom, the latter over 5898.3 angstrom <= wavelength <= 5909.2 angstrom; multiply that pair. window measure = 871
